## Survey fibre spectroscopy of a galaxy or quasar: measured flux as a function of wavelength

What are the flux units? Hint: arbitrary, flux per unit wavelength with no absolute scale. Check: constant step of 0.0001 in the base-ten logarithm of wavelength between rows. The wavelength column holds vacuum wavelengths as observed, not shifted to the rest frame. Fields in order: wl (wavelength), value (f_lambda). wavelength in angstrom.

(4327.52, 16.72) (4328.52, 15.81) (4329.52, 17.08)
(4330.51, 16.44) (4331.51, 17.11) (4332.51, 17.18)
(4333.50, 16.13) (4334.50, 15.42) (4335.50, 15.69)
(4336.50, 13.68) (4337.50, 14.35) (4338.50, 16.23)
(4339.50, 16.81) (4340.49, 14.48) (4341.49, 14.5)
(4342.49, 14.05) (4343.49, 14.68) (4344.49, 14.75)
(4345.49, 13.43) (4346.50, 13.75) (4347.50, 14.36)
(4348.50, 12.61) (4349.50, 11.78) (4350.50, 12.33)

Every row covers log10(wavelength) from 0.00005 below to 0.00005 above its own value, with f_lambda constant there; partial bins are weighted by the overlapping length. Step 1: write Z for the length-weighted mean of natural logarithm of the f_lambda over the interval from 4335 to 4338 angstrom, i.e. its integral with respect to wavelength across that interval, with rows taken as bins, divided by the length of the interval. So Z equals 2.674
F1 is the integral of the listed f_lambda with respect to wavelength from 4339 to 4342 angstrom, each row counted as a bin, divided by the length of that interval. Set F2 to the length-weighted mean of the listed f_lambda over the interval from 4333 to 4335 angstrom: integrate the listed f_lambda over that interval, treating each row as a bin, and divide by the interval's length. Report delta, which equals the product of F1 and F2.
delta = 242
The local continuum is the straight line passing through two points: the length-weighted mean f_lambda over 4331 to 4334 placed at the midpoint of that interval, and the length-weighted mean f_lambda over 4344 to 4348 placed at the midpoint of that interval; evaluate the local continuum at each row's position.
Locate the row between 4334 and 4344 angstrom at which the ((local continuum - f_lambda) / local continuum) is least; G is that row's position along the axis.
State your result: 4339.50 angstrom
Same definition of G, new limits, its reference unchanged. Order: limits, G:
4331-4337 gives 4332.51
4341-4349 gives 4347.50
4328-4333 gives 4332.51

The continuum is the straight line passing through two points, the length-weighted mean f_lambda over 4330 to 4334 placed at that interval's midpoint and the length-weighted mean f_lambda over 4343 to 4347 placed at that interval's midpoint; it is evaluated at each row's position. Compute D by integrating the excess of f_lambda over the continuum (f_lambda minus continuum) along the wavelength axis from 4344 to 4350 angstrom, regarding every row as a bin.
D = -1.64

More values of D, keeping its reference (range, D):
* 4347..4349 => -0.06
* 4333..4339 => -4.15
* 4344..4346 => -0.07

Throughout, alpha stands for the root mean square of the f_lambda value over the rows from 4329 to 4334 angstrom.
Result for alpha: 16.8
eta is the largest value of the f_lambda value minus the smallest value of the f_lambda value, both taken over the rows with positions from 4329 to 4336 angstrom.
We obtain 1.8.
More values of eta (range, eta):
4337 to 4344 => 2.8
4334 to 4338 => 2.0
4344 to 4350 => 3.0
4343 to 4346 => 1.3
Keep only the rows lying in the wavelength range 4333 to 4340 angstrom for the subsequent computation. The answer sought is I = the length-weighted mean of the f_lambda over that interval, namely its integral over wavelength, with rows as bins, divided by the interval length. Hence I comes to 15.5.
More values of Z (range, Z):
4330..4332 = 2.826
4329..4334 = 2.823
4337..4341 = 2.740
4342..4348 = 2.647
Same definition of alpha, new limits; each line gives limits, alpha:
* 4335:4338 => 14.6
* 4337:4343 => 15.1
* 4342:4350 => 13.7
